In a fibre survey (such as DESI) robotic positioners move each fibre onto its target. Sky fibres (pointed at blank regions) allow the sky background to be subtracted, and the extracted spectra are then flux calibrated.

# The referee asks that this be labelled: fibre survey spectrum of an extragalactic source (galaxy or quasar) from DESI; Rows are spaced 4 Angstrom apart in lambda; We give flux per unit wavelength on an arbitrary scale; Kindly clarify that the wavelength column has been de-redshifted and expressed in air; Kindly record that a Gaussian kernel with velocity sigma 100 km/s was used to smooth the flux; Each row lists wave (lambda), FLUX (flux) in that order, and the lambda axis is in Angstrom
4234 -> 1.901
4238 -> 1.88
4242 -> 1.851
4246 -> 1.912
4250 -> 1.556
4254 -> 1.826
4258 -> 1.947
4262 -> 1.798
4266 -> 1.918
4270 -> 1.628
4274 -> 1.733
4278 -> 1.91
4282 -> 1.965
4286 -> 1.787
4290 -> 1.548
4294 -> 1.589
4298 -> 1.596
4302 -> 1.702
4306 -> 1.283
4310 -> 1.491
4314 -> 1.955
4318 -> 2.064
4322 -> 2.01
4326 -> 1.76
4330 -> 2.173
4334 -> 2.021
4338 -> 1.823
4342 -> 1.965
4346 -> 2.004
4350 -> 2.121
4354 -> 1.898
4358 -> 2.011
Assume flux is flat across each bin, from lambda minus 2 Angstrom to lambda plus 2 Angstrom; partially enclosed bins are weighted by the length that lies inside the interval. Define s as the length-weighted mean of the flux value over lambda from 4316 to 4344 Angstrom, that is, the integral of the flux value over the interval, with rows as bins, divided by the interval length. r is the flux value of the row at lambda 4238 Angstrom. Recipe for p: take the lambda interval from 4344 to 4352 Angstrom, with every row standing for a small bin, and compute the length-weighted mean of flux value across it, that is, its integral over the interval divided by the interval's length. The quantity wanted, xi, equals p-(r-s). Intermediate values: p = 2.06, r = 1.88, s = 1.97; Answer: 2.2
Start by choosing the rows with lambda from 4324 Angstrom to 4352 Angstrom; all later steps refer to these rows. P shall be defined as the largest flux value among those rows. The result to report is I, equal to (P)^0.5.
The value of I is 1.47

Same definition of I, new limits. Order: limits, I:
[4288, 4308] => 1.30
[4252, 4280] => 1.40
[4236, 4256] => 1.38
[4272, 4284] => 1.40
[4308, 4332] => 1.47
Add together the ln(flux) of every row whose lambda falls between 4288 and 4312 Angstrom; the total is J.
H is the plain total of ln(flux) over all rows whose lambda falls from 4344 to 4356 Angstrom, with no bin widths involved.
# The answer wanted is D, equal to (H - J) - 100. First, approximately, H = 2.1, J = 2.5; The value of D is -100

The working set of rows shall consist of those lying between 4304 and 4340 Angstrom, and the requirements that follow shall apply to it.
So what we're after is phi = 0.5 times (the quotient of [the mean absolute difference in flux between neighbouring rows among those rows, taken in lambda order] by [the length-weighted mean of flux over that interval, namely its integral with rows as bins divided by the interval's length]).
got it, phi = 0.063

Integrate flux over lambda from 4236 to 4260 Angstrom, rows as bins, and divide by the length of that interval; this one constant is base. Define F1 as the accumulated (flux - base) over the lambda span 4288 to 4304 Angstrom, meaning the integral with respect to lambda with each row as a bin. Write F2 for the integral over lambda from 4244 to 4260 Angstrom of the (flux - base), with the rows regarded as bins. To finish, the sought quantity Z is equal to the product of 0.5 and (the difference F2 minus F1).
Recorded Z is 2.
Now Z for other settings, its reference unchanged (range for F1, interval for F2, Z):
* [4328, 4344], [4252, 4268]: -1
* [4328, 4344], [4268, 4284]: -1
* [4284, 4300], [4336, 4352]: 3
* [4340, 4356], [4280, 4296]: -2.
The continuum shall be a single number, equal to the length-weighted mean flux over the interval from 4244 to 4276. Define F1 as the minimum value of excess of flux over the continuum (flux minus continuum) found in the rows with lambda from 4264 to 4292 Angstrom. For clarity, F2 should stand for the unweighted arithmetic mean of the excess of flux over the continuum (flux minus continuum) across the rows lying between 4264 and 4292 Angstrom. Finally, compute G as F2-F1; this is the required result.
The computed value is 0.236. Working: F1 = -0.24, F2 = -0.01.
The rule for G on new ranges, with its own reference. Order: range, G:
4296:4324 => 0.446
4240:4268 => 0.274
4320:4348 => 0.205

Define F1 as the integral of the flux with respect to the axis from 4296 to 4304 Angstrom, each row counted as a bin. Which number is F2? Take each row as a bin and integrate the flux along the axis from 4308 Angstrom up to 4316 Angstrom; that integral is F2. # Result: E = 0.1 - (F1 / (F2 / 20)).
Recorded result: -19.0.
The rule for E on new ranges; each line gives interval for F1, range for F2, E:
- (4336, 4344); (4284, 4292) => -22.6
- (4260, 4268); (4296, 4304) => -22.4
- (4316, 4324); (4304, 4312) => -29.3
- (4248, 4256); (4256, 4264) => -18.0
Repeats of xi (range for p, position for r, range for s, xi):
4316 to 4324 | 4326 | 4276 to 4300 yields 2.0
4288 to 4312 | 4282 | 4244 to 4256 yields 1.3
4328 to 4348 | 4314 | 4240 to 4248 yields 1.9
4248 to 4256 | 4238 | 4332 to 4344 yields 1.7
